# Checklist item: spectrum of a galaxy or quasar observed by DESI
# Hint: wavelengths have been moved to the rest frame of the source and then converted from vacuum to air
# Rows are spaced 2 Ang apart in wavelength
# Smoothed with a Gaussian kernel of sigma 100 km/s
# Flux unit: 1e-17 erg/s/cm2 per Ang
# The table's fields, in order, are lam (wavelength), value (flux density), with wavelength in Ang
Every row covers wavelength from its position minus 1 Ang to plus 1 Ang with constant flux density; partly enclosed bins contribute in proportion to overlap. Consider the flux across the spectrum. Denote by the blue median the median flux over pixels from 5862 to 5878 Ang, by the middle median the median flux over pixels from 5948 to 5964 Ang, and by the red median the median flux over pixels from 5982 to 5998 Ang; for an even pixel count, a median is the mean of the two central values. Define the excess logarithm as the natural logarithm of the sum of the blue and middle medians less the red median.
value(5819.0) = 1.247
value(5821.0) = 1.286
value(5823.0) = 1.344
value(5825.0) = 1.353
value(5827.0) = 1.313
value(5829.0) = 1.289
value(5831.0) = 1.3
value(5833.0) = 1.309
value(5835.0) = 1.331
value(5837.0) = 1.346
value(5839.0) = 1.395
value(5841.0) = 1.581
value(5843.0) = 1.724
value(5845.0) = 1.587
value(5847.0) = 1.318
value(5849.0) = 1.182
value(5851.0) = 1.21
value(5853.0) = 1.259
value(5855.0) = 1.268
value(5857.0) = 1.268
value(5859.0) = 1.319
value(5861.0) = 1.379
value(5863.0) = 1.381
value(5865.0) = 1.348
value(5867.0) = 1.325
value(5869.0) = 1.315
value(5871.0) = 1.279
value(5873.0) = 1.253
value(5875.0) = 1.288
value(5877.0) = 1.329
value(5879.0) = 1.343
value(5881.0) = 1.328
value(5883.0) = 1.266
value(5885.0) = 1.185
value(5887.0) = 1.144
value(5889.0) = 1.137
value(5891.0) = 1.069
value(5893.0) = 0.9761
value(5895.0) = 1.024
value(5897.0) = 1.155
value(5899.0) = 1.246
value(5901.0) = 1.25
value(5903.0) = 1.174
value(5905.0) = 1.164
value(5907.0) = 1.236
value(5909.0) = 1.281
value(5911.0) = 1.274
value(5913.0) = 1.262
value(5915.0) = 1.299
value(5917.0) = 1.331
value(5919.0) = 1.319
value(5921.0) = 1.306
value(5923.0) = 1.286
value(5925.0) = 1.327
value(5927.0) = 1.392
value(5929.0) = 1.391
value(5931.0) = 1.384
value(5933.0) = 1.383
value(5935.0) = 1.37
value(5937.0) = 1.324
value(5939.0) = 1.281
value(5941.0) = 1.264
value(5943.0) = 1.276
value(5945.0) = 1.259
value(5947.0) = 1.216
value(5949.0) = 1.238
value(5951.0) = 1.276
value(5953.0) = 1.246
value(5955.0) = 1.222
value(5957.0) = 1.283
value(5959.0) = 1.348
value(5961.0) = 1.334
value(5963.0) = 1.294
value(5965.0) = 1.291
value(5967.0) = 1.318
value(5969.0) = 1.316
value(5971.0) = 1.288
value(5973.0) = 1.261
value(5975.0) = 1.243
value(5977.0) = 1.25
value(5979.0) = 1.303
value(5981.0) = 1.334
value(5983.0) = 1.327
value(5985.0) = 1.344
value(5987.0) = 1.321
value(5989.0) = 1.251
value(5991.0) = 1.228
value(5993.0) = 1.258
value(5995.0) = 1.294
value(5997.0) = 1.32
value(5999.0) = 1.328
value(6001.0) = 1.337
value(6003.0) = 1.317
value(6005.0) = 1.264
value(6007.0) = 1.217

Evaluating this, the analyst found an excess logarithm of 0.26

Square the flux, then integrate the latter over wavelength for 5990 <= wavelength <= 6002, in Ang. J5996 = 20.1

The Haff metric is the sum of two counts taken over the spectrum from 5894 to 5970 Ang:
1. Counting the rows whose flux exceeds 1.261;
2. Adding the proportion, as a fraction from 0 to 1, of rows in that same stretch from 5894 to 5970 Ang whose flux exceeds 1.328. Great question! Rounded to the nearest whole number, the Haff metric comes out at 26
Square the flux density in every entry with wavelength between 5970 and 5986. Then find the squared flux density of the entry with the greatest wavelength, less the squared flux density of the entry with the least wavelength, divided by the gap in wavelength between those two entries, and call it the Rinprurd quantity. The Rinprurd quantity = 0.011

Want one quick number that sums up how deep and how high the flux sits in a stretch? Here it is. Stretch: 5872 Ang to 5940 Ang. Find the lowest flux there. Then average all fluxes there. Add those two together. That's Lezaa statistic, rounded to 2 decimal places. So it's 2.23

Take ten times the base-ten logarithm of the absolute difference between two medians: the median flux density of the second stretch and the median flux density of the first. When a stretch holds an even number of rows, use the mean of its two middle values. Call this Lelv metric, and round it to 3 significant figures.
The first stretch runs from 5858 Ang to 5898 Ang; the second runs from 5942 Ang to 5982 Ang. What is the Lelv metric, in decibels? -24.0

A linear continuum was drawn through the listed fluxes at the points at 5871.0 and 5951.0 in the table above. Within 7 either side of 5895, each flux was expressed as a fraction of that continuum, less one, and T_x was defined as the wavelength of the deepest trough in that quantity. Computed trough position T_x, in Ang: 5893.0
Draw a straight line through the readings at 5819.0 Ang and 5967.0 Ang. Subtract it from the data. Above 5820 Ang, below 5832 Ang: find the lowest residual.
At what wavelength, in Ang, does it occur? 5829.0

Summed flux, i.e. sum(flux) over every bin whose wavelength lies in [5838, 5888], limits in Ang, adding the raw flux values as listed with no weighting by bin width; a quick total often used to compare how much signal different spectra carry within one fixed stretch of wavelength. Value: 33.3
